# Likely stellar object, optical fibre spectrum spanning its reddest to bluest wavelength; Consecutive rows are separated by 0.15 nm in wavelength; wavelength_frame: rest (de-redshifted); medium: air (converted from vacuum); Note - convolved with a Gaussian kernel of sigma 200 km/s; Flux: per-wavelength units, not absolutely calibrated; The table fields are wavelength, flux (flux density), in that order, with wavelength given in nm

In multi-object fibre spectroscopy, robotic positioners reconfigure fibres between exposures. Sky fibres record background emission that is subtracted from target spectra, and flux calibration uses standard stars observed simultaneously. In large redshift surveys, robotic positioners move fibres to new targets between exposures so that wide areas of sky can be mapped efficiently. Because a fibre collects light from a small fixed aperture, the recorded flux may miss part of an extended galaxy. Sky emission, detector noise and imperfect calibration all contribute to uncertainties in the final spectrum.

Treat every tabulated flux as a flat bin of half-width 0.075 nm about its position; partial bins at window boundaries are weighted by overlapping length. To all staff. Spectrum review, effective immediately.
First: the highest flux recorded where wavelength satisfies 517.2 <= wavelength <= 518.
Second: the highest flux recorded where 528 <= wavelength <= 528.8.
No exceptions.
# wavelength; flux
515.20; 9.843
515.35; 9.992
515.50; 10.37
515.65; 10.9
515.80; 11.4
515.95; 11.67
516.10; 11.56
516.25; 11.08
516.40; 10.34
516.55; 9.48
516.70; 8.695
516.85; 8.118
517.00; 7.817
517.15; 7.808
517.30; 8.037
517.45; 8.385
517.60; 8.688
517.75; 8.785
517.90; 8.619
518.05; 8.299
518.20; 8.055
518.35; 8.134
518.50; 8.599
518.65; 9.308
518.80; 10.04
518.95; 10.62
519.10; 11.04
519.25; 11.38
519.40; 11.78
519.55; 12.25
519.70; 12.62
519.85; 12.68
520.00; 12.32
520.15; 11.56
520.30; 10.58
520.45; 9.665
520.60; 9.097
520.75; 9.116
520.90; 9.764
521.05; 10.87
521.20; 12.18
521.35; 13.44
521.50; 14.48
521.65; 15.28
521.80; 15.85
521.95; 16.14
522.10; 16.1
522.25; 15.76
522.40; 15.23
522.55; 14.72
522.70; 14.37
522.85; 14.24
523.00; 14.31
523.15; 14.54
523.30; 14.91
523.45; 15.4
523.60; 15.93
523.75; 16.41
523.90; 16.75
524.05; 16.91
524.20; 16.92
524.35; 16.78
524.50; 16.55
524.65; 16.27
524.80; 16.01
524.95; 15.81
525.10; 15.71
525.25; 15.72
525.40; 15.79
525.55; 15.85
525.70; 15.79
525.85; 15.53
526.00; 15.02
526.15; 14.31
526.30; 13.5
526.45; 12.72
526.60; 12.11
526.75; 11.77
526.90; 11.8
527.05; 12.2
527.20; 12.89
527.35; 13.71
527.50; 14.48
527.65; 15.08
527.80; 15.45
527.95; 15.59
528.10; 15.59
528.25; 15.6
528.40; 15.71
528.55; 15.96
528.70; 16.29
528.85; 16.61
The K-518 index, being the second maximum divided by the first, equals 1.9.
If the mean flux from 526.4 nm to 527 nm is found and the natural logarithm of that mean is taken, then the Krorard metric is 2.49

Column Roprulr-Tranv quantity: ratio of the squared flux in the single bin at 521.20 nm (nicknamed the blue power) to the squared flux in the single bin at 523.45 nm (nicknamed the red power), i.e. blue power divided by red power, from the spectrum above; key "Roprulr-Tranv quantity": 0.63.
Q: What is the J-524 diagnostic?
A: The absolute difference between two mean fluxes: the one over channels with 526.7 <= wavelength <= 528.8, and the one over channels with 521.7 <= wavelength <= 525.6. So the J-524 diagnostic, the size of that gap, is 1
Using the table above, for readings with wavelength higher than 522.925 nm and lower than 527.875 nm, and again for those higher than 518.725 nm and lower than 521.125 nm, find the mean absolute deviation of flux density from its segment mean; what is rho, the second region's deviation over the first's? 0.8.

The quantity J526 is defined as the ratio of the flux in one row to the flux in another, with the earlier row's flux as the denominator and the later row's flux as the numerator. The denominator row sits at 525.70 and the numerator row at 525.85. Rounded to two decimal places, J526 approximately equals 0.98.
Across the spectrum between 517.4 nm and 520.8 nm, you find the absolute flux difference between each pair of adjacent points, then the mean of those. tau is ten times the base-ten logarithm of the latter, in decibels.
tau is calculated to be -3.7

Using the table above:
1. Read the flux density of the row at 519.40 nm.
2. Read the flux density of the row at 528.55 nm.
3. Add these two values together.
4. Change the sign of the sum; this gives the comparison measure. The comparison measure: -28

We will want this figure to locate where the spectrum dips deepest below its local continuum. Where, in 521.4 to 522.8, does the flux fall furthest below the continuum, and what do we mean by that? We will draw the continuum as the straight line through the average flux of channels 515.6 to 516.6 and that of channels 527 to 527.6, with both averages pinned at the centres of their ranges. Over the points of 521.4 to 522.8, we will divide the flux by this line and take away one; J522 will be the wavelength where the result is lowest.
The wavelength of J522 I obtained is 522.70 nm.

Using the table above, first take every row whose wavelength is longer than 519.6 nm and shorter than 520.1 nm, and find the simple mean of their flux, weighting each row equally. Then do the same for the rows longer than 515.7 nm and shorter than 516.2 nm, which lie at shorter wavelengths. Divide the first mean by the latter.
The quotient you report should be 1.09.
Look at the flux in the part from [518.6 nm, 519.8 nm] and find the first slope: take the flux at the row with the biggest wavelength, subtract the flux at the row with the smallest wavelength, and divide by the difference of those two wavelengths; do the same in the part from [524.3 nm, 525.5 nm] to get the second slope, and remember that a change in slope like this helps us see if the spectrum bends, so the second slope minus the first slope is -4.1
